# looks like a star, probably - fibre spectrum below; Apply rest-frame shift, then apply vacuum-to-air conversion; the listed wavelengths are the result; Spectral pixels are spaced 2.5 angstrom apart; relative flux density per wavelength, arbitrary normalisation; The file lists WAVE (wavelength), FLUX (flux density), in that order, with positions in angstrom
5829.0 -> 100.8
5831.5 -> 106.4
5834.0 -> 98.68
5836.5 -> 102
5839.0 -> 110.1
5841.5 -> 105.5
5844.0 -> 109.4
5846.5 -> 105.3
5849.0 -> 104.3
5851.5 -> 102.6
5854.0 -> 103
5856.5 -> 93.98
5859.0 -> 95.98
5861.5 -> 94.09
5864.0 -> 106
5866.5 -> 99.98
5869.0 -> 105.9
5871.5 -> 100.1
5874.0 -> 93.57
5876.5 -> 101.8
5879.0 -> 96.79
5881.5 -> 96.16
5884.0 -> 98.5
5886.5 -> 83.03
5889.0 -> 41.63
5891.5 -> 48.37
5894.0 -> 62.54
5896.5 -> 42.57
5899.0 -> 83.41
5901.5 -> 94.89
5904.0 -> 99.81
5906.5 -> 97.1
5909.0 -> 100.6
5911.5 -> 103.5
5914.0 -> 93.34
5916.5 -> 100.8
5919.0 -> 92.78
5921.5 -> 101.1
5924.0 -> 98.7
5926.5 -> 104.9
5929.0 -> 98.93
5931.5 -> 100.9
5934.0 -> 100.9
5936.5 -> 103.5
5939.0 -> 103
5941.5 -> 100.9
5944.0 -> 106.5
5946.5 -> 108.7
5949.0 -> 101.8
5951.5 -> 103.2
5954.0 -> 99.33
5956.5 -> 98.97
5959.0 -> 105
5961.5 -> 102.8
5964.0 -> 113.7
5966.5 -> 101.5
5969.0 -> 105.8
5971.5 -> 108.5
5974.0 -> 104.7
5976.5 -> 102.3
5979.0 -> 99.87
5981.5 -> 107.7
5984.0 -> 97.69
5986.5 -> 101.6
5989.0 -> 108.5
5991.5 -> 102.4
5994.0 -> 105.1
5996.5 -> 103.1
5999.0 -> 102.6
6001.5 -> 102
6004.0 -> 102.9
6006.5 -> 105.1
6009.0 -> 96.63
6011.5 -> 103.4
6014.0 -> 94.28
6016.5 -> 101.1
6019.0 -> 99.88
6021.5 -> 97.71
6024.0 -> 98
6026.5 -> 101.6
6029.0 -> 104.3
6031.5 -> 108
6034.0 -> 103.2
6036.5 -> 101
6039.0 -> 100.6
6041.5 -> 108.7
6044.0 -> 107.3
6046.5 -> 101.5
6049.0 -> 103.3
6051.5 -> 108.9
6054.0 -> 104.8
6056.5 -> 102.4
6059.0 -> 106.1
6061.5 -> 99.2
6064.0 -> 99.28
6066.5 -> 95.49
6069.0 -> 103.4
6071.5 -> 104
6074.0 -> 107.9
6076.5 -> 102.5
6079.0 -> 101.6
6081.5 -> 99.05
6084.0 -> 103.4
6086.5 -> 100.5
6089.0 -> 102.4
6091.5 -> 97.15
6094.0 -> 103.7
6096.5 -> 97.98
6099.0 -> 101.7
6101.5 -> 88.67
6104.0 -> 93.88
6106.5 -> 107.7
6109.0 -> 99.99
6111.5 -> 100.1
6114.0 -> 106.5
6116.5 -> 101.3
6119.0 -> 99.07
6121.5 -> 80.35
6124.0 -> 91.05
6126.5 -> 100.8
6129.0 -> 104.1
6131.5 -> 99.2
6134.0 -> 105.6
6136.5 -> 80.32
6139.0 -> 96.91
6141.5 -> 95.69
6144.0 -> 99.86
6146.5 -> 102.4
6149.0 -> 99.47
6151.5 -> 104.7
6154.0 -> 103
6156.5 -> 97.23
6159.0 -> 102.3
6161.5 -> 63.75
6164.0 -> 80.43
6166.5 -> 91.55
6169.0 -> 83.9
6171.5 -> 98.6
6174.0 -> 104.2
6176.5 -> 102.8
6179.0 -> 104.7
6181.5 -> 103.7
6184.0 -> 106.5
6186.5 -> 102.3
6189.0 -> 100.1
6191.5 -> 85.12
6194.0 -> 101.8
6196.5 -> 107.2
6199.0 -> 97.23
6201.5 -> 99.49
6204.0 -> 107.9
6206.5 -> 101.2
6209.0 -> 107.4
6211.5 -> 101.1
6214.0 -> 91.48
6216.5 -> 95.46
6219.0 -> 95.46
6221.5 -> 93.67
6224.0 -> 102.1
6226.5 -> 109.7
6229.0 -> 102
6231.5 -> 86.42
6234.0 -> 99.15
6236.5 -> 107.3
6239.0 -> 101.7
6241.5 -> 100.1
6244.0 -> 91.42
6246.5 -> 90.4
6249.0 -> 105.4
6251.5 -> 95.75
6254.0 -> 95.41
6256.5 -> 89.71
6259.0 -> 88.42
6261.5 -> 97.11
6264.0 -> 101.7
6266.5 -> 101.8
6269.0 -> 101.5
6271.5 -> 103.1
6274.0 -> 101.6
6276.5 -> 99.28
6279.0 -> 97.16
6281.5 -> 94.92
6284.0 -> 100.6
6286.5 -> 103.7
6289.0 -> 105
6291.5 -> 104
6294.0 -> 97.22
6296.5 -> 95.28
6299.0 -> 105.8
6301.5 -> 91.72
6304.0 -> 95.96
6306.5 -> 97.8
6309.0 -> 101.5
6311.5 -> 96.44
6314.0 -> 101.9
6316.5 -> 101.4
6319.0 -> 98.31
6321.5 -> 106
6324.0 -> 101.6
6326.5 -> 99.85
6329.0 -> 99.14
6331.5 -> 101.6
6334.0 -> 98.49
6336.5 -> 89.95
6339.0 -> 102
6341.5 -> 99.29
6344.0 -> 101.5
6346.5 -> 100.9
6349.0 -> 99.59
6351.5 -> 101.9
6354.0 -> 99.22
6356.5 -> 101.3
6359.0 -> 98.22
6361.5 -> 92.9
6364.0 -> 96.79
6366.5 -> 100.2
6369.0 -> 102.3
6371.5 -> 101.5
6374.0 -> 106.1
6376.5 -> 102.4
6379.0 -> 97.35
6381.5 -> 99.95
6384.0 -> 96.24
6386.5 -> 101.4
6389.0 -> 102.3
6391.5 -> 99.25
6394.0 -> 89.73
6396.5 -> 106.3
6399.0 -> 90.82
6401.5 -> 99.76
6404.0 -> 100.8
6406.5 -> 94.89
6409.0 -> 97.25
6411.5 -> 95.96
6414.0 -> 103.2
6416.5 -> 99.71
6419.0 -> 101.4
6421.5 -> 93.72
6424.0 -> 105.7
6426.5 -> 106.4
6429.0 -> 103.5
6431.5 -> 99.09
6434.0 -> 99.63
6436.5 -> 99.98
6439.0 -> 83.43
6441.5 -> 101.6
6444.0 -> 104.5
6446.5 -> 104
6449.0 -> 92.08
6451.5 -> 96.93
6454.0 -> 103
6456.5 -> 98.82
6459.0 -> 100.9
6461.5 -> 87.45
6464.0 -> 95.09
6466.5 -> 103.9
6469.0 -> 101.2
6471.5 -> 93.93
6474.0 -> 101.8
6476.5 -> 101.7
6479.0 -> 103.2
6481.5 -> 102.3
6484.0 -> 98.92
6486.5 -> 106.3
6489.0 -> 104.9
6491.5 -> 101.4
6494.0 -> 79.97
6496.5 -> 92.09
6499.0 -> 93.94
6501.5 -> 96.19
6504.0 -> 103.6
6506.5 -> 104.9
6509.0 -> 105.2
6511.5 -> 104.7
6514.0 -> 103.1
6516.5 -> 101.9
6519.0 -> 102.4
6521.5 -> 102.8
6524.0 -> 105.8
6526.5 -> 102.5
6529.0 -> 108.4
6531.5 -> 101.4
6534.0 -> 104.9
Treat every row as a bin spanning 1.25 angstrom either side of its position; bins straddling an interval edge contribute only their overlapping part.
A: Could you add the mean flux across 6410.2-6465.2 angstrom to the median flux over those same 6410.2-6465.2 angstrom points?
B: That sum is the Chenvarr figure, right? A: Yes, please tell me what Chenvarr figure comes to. 199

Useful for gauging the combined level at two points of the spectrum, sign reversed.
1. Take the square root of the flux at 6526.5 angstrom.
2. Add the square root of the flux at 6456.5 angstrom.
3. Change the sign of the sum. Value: -20.1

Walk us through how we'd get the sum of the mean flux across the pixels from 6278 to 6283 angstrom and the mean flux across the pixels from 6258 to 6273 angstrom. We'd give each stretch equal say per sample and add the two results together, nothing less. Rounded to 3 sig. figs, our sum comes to 195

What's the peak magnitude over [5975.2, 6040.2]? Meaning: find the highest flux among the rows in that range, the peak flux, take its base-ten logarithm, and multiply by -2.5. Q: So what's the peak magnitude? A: -5.09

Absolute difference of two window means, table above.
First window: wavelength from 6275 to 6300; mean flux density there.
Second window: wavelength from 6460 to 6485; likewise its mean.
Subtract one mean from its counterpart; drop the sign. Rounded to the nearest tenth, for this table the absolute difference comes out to 1.3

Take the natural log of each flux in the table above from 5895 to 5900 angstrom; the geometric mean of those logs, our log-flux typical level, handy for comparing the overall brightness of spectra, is 4.07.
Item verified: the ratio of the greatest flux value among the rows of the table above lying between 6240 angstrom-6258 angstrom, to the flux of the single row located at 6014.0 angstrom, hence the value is 1.12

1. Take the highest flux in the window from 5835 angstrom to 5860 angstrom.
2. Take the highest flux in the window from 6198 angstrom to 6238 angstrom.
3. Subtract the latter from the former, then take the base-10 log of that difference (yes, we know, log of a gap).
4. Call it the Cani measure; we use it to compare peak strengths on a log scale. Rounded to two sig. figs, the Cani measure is -0.40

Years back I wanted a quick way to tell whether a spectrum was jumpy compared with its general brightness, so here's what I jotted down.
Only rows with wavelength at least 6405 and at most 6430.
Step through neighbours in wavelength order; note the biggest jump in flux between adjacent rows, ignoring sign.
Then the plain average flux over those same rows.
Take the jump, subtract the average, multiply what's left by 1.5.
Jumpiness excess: -132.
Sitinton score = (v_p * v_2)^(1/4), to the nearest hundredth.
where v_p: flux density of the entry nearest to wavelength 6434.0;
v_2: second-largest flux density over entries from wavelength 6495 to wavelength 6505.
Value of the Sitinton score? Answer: 9.89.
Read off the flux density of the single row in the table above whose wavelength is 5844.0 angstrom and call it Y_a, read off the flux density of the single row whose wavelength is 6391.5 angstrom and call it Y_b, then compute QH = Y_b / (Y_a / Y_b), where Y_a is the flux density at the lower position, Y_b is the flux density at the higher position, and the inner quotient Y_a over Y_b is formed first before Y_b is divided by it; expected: 90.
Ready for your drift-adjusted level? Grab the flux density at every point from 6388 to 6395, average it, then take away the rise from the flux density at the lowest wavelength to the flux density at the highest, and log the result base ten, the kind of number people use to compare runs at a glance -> 2.040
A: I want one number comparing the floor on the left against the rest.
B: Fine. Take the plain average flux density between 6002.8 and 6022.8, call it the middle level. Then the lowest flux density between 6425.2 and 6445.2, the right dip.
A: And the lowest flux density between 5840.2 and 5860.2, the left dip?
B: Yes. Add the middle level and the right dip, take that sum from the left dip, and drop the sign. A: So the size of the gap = 90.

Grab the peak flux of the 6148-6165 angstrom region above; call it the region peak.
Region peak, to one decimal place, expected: 104.7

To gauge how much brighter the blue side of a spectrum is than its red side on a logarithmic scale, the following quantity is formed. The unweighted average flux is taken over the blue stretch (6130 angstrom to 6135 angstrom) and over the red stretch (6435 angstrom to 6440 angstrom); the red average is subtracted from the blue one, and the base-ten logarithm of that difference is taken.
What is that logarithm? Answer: 1.0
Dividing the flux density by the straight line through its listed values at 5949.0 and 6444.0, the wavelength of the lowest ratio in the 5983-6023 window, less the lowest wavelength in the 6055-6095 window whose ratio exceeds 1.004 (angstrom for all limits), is -45.0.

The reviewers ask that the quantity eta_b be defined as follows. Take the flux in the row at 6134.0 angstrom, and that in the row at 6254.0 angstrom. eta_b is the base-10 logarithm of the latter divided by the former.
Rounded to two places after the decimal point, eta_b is -0.04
